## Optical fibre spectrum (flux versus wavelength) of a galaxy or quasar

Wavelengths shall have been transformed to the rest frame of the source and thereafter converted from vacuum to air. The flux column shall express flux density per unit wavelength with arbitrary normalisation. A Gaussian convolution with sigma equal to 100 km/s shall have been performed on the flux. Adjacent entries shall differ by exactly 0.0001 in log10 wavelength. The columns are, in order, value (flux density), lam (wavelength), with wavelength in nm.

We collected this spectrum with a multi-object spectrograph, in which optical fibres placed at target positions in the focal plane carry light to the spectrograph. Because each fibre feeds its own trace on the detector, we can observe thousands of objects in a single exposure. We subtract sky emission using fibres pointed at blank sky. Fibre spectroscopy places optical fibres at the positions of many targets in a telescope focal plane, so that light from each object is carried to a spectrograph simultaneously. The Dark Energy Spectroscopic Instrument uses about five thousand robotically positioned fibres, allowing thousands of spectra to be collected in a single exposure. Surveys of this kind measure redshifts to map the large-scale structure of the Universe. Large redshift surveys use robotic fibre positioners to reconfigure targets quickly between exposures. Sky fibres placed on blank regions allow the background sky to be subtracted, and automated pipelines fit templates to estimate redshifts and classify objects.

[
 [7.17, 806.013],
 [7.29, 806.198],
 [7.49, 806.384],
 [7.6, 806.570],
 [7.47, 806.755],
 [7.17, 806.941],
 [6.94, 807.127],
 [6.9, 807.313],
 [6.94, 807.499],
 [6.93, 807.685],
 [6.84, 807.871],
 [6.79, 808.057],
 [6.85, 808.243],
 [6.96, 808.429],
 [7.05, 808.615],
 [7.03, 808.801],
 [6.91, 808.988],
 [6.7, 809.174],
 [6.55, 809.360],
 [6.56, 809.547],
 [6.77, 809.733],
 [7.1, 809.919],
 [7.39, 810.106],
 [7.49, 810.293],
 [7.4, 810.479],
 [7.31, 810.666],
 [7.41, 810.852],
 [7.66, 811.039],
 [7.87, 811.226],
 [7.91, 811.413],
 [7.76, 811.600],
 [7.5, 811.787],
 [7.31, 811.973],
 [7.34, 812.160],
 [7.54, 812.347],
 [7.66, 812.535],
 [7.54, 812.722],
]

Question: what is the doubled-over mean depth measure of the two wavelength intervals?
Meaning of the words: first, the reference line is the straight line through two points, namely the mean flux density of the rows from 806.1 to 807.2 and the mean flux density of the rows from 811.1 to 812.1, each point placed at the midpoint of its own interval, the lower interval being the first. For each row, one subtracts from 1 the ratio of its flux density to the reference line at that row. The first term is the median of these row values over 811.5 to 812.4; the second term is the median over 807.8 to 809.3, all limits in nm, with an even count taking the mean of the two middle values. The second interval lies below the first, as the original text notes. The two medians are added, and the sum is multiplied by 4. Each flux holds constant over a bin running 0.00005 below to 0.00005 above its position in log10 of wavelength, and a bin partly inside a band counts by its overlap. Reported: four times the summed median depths 0.4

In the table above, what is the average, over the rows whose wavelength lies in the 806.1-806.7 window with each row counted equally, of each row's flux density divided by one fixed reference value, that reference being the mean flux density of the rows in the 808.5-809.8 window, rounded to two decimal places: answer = 1.10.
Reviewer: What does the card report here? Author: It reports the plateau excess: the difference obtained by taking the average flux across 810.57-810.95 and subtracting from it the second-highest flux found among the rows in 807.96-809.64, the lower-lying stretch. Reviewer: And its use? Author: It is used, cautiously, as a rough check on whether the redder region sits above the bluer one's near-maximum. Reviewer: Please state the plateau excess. 0.3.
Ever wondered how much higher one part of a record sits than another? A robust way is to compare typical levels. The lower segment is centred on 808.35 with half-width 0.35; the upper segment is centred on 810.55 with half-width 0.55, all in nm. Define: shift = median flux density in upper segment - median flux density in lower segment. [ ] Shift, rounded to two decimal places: 0.50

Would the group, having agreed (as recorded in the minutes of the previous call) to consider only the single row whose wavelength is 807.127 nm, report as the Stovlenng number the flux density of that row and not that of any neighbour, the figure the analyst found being 6.94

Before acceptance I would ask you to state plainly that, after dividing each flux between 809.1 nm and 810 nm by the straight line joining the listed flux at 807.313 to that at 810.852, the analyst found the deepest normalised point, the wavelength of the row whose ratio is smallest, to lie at 809.547 nm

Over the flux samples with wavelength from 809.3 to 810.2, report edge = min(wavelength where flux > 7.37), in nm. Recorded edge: 810.106 nm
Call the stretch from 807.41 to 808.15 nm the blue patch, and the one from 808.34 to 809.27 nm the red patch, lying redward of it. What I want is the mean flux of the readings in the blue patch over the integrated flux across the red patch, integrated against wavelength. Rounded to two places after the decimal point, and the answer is 1.07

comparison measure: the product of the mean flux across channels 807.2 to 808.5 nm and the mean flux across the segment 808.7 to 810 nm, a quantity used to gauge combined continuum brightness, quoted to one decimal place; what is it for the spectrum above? 46.9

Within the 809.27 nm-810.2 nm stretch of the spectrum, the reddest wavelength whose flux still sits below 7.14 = 809.919 nm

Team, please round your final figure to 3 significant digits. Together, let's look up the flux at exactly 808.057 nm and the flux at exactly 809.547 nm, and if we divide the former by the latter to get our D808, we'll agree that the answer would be 1.04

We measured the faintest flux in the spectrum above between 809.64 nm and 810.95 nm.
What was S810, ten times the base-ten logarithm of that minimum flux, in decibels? 8.31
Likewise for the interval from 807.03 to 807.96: 8.35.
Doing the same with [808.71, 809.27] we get 8.26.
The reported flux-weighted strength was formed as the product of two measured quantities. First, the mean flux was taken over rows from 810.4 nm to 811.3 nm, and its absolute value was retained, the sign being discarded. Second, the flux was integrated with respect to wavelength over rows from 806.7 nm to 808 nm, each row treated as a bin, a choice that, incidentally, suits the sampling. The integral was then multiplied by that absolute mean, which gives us 69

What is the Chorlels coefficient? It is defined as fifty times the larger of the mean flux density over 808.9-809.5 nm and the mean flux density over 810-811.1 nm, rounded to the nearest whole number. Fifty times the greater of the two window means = 372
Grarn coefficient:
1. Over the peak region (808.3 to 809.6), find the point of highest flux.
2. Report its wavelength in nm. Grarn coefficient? 808.615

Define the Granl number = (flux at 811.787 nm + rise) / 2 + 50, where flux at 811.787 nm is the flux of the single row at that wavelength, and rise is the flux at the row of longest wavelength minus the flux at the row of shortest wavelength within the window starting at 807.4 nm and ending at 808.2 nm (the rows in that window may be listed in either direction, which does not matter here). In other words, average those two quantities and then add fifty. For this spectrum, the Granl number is 53.7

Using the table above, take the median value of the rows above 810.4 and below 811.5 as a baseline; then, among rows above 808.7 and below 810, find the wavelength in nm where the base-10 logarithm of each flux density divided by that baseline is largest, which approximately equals 809.919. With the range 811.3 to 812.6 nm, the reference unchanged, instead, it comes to 811.413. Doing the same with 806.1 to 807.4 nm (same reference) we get 806.570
